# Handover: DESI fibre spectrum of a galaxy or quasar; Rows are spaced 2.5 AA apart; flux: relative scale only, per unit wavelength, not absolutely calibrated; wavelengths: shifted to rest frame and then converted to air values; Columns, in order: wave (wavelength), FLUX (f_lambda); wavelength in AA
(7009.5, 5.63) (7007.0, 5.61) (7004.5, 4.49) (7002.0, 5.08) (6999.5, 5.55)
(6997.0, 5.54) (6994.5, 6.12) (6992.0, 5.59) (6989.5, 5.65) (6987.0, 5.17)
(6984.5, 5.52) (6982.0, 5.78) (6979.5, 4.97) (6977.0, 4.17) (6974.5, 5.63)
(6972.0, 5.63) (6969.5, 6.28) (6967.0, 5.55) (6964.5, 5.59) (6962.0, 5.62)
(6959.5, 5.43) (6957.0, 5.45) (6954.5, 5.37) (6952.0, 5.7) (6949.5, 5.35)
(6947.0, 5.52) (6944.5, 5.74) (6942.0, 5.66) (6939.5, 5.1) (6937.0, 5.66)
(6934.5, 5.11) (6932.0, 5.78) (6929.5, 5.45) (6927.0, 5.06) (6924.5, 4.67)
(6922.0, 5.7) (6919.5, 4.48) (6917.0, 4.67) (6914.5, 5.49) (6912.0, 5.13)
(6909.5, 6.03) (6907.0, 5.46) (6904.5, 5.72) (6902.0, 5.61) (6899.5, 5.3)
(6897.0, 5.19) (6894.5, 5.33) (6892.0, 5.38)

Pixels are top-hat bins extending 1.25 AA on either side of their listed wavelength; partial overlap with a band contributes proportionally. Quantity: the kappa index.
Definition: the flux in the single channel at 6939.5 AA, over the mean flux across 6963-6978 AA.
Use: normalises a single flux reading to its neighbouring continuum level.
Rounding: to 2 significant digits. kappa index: 0.93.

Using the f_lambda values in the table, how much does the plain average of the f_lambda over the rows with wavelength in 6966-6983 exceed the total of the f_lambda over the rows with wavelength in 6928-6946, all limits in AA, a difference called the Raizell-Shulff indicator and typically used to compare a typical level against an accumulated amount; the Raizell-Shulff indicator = -33.1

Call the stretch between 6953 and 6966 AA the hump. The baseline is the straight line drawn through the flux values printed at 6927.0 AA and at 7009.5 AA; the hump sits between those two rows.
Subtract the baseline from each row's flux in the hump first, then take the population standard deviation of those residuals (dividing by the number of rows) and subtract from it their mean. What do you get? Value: -0.1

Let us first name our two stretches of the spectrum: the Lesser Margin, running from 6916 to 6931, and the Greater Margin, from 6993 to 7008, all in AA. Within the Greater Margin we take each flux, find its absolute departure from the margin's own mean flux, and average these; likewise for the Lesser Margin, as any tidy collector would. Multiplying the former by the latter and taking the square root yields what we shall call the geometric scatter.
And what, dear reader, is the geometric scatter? 0.40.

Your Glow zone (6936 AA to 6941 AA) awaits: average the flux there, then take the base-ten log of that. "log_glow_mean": 0.731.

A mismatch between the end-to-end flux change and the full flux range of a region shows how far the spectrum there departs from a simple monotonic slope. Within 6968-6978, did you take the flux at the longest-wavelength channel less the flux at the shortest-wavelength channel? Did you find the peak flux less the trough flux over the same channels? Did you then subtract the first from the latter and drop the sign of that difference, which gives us 4.22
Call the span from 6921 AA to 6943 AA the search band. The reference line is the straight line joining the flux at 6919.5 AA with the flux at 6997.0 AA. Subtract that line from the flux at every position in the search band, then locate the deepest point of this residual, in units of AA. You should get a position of 6924.5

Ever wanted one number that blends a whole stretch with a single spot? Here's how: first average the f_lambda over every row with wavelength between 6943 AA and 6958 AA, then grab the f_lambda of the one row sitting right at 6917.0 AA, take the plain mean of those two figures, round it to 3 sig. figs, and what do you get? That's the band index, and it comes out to 5.10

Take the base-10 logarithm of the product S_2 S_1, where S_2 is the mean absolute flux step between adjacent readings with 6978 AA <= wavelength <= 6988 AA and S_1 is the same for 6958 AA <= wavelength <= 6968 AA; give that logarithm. -1.4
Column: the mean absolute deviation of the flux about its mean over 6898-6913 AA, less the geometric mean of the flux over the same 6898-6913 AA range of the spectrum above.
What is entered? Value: -5.29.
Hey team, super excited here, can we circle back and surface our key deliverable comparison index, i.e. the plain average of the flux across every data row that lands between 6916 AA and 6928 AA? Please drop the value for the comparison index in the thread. 4.92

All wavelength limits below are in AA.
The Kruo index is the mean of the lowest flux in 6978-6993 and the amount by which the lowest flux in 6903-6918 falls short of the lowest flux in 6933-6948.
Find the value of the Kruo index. 2.70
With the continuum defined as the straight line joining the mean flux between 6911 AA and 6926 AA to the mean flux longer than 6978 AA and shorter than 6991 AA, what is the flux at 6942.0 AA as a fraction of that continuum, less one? 0.10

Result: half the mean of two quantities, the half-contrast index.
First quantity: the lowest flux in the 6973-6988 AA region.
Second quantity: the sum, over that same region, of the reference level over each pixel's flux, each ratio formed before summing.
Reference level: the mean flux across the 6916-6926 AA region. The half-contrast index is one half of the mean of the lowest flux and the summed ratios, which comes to 2.47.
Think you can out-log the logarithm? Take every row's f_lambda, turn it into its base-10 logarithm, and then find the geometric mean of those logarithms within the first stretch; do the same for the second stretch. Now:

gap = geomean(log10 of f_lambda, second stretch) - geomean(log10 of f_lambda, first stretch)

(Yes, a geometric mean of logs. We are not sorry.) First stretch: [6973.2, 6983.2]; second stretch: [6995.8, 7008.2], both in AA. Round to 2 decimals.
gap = 0.01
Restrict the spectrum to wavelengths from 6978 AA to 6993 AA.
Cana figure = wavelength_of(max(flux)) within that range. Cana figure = 6982.0 AA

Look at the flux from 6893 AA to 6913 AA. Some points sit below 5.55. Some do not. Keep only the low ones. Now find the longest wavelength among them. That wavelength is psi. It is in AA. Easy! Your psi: 6912.0 AA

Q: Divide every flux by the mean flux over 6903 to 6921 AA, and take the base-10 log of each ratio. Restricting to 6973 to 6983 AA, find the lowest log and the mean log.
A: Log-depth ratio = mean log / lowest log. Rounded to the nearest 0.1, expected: 0.2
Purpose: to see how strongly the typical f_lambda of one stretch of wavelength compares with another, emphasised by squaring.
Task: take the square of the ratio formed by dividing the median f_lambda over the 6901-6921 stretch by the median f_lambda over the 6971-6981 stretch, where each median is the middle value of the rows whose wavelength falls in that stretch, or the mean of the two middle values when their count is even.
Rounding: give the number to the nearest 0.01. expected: 1.07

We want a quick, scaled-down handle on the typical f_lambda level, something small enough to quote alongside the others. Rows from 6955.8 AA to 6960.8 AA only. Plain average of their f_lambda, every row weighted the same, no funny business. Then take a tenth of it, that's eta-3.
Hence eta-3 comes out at 0.54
